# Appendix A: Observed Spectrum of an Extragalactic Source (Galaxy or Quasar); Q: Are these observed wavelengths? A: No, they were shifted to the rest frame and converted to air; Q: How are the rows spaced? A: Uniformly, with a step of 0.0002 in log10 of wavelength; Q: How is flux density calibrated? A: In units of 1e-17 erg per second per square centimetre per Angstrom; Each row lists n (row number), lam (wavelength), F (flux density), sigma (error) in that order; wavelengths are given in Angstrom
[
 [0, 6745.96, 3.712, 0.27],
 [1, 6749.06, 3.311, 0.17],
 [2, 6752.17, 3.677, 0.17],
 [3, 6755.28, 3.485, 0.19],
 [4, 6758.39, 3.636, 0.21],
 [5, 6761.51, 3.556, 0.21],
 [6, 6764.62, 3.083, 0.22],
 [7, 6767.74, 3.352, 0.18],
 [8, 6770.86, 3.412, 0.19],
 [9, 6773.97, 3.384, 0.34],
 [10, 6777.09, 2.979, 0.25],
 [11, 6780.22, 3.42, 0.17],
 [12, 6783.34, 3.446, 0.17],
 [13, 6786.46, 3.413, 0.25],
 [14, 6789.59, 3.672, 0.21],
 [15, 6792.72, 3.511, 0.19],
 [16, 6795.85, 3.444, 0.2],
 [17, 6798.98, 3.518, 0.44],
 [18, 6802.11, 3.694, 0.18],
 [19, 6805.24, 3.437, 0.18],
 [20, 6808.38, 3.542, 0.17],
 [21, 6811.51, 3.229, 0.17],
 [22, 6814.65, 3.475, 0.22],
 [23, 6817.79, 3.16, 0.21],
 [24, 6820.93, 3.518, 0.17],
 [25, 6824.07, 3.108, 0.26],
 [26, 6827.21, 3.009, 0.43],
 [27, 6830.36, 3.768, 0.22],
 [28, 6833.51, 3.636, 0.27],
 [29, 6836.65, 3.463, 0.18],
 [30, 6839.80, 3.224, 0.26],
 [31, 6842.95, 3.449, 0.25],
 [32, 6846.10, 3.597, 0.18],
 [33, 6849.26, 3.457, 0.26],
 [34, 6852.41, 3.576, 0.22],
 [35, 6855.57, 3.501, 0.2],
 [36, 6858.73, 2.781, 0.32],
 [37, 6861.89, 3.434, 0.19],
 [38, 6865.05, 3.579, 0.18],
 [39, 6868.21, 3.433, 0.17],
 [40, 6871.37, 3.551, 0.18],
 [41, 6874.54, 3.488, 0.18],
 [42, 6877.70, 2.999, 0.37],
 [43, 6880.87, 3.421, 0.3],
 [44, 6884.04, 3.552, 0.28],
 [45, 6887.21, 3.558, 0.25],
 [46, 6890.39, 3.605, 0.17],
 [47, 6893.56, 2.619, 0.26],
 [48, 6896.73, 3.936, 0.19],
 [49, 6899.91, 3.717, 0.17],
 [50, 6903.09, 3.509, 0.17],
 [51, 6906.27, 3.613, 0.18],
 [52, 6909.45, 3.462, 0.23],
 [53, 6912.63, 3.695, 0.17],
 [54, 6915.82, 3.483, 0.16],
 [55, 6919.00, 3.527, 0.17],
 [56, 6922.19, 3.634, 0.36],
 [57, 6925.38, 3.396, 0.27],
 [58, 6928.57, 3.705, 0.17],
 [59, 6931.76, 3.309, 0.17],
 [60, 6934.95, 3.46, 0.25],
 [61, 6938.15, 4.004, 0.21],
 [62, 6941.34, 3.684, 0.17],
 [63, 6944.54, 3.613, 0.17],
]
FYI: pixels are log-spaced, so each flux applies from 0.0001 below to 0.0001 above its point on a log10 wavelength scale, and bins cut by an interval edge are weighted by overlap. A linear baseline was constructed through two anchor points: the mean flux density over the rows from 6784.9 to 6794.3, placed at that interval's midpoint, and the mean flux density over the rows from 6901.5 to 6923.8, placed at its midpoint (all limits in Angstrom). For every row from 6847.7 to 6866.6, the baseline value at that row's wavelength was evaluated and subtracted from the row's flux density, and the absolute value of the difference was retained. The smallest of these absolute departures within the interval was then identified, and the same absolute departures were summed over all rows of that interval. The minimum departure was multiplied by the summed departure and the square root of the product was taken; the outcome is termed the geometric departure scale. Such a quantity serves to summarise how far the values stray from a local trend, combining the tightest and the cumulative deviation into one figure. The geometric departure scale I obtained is 0.18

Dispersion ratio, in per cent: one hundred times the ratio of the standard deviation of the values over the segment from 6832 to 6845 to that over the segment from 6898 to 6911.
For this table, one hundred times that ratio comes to 149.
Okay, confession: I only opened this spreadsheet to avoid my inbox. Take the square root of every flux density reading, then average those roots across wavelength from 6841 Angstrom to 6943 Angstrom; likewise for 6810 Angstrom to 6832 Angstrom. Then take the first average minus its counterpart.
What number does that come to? 0.045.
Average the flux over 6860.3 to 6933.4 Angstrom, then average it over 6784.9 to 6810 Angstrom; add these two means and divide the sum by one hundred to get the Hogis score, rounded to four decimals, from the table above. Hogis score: 0.0702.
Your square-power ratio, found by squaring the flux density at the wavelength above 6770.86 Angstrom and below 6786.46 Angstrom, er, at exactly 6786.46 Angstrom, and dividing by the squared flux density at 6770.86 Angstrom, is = 1.00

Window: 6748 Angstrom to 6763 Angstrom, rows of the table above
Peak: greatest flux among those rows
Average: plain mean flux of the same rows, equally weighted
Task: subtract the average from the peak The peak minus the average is 0.14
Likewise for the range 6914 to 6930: 0.16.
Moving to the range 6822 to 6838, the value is 0.37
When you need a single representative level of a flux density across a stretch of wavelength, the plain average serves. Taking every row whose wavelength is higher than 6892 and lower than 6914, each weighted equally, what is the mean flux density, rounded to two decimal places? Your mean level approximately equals 3.51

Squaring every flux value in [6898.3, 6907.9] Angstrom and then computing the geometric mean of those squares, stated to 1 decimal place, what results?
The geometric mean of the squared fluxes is 13.0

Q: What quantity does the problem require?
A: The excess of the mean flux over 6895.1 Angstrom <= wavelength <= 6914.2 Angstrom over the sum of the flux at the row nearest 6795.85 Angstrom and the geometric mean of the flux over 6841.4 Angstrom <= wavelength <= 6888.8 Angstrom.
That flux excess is -3.2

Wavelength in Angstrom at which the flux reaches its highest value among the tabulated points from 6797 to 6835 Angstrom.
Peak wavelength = 6830.36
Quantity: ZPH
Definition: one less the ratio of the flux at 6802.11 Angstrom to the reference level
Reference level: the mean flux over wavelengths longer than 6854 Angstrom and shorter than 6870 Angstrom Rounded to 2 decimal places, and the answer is -0.10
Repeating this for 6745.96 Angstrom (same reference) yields -0.11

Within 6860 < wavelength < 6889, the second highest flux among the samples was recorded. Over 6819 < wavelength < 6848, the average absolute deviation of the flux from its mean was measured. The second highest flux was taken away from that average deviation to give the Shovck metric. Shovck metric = -3.35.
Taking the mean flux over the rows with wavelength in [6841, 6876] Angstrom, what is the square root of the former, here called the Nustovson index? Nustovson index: 1.85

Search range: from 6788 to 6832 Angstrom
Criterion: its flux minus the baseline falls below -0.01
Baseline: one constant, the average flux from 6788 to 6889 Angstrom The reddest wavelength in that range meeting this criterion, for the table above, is 6827.21 Angstrom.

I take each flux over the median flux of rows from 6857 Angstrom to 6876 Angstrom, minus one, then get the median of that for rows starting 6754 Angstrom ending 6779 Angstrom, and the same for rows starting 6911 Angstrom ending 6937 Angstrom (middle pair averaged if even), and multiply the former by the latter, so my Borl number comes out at -0.0002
